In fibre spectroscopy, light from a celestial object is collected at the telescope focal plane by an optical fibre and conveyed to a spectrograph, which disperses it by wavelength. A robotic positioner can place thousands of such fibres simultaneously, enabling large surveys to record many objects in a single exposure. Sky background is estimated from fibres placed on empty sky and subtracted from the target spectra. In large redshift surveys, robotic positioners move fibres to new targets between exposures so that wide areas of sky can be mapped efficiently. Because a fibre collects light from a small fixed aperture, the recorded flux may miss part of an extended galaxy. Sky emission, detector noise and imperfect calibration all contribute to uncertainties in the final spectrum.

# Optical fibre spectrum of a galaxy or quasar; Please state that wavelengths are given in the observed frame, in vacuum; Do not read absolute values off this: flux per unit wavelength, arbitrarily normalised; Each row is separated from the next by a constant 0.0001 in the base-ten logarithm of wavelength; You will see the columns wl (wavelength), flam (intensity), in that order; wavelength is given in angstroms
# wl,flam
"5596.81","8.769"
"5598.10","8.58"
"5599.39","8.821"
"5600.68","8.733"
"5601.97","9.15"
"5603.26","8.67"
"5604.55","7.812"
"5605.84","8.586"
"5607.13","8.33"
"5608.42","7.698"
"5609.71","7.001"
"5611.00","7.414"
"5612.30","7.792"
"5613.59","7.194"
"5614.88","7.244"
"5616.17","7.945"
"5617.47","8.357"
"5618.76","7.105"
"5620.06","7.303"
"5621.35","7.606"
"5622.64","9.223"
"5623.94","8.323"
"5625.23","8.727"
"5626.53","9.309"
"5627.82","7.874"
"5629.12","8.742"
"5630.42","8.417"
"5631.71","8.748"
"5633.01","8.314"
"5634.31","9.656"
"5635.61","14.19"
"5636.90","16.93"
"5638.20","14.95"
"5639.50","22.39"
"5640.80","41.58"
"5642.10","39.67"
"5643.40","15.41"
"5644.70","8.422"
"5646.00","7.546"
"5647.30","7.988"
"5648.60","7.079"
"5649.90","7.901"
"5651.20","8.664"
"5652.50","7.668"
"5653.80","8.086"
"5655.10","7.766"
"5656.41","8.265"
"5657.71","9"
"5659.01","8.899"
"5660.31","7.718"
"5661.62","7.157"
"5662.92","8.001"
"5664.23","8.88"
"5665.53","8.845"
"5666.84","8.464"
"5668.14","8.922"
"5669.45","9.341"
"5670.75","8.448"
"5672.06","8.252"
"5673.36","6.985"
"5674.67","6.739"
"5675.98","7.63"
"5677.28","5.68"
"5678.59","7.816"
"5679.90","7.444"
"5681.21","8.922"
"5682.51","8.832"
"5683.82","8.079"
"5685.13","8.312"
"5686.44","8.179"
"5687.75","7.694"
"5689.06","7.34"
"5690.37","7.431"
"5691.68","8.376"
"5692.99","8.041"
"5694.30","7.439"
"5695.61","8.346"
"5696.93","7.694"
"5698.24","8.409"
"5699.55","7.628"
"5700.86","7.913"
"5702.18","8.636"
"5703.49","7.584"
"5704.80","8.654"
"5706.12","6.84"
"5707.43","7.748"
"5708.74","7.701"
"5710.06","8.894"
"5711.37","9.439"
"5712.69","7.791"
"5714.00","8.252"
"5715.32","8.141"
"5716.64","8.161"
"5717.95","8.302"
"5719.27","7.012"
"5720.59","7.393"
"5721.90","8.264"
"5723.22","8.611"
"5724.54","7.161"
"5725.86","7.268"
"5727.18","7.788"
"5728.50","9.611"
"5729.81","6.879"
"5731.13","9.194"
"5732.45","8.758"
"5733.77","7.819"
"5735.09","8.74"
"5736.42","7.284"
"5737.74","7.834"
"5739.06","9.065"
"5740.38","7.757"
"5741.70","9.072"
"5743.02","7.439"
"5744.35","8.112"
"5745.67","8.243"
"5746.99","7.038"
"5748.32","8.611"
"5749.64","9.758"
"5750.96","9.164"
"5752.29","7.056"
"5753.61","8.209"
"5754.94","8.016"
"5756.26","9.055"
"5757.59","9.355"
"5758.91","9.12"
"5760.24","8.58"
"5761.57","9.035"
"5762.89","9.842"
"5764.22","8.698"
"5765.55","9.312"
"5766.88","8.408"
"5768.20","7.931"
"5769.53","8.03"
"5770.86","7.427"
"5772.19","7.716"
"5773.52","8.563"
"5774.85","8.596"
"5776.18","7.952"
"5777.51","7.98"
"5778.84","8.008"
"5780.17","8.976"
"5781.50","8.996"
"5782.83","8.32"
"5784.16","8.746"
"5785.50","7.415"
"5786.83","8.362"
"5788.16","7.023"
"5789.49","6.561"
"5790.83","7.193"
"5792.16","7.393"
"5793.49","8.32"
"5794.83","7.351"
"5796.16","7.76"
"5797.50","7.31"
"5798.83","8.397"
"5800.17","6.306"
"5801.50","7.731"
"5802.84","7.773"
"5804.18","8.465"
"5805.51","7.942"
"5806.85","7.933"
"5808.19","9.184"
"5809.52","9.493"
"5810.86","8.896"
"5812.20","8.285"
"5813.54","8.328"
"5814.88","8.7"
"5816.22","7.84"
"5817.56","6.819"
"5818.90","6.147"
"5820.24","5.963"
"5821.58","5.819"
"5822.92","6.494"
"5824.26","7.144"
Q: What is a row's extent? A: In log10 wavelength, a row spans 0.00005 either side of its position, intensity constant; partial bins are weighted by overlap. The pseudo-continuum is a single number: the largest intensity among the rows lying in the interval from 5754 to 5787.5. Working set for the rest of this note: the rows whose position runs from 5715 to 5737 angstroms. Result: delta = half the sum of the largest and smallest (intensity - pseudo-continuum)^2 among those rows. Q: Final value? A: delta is 4.4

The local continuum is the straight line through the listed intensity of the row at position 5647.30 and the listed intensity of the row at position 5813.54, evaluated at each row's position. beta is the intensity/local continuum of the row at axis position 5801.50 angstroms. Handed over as 0.93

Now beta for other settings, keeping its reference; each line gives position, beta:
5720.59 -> 0.91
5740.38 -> 0.95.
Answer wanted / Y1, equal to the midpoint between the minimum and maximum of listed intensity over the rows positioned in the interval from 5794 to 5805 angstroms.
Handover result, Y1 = 7.4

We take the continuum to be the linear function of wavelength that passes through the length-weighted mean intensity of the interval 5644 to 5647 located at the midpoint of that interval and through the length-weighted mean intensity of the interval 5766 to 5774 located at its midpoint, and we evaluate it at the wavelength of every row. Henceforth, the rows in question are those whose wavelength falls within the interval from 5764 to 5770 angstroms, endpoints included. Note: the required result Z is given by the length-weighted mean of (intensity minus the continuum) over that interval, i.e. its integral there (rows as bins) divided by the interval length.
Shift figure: 0.44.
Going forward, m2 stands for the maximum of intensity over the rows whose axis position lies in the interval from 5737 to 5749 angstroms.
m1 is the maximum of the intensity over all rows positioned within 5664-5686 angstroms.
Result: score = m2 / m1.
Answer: 0.97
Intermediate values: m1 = 9.341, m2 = 9.072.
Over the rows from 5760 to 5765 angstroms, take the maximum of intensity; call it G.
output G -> 9.842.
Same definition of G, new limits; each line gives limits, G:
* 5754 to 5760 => 9.355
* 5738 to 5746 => 9.072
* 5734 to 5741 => 9.065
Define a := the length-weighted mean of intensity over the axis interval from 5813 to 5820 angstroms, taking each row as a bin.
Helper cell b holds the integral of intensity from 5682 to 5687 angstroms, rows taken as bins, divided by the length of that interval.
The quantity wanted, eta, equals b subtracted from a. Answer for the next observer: -0.9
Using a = 7.5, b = 8.3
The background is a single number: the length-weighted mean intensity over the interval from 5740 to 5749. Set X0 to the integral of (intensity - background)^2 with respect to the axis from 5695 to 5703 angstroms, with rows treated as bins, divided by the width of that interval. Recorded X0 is 0.15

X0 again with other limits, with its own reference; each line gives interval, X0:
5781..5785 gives 0.46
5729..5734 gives 0.93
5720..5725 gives 0.38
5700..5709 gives 0.38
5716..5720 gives 0.39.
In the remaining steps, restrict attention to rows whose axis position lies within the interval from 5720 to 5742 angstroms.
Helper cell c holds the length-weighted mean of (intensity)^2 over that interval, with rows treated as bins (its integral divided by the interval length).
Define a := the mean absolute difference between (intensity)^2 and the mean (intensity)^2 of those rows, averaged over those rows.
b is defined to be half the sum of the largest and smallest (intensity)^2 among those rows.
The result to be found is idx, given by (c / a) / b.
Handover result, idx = 0.081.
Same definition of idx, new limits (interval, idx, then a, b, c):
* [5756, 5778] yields 0.107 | 9.1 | 76.0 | 74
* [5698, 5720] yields 0.118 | 8.1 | 67.9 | 65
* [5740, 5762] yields 0.088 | 11.3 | 72.4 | 72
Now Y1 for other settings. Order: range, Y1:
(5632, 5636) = 11.3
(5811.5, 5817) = 8.3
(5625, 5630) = 8.6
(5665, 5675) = 8.0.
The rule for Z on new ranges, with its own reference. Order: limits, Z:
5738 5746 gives 0.21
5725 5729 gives 0.05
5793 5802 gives -0.44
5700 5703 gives 0.12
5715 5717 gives 0.08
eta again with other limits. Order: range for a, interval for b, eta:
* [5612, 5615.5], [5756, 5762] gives -1.6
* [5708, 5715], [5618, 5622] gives 1.0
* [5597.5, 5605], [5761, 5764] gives -0.7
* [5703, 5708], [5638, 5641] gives -18.0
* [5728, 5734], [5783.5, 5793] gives 0.9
